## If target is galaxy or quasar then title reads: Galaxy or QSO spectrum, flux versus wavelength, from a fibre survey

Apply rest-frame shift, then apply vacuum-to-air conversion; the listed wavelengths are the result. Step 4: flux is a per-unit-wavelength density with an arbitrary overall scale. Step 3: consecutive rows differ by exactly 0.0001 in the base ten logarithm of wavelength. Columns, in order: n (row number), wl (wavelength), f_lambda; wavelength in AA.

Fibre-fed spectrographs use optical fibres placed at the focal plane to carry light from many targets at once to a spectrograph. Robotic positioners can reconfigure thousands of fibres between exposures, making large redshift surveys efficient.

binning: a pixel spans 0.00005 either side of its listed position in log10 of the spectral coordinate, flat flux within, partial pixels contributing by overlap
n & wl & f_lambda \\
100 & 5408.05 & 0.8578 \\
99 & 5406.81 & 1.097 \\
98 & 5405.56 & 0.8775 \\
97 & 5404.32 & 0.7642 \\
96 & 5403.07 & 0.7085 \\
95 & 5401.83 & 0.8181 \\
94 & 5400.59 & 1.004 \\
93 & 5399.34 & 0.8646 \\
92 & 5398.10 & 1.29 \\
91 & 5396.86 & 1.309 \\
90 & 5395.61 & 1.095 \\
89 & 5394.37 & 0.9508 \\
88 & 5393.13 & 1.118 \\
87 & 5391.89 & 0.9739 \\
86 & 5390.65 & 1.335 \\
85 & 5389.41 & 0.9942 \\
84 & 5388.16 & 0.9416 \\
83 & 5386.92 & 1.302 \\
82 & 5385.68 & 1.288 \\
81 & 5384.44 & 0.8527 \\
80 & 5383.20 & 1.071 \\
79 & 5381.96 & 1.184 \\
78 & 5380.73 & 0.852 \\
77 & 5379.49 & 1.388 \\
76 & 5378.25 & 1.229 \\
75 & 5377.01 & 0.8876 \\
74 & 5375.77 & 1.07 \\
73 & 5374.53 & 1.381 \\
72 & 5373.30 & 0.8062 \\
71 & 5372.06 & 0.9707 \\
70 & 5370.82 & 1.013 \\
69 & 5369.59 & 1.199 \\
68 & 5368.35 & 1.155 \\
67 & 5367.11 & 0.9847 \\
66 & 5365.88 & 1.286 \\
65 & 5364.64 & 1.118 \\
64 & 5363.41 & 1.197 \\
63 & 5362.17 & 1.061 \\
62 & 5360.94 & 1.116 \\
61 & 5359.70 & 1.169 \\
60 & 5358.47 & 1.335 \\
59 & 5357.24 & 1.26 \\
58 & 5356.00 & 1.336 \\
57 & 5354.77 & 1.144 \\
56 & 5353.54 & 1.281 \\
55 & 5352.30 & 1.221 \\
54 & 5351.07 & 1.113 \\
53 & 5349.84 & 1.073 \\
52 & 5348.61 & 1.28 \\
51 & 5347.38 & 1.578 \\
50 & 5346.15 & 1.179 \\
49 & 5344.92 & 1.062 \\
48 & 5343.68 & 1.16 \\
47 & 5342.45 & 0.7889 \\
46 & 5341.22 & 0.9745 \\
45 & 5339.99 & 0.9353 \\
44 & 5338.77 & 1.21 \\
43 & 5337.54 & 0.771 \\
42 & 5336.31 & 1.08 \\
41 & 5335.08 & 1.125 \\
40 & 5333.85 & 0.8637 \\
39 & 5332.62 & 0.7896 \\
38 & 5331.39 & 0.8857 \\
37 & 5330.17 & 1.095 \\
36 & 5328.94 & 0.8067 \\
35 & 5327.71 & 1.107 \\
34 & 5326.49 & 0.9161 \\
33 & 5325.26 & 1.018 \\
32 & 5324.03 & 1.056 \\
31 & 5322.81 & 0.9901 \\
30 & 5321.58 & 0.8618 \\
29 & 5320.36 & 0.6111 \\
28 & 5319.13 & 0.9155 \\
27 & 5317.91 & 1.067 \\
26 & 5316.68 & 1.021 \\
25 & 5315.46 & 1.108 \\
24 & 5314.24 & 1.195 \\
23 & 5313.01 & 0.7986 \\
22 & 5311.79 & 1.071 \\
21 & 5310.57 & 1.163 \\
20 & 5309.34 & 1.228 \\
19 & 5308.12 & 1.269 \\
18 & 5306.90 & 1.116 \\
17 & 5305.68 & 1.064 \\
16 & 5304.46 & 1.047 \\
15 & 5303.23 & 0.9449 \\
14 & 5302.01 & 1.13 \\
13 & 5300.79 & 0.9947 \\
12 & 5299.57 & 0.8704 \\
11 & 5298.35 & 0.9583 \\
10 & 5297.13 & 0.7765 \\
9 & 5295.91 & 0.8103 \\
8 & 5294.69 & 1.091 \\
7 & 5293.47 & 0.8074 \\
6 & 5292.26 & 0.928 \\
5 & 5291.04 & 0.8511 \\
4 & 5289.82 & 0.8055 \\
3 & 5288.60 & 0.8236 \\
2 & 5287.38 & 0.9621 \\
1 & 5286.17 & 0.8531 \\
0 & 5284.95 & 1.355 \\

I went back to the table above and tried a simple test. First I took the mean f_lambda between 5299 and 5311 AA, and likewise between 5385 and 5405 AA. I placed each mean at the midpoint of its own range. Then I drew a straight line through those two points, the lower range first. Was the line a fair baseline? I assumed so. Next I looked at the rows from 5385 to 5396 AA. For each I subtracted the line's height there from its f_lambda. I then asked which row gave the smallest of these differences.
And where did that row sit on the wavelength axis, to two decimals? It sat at 5388.16 AA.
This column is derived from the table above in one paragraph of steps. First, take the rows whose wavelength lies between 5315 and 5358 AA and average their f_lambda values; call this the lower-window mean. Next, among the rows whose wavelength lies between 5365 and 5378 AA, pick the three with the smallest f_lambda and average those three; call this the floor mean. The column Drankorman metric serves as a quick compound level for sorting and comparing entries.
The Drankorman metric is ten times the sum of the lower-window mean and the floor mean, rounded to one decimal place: 19.4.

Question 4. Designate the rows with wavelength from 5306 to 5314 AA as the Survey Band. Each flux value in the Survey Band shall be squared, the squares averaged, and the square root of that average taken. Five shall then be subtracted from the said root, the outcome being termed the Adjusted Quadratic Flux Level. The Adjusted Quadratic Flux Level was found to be -3.88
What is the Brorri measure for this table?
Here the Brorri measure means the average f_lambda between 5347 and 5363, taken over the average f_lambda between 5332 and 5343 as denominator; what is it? 1.29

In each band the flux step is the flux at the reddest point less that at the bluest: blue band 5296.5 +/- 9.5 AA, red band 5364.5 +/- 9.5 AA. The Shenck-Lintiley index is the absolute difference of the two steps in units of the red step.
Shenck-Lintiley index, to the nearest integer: -1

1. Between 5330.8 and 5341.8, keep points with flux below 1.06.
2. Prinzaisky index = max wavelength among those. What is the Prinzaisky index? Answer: 5341.22 AA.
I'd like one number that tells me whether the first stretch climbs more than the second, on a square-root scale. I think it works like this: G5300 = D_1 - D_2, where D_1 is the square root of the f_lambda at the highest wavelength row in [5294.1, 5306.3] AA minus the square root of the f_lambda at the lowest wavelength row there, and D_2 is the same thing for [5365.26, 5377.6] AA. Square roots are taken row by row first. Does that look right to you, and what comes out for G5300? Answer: 0.18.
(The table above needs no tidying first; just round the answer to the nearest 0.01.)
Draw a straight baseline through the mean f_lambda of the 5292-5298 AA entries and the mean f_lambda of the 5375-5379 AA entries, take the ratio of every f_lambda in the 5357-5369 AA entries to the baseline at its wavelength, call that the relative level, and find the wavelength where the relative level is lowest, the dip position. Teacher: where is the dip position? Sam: 5367.11 AA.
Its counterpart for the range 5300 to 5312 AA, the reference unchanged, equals 5303.23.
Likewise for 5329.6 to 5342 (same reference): 5337.54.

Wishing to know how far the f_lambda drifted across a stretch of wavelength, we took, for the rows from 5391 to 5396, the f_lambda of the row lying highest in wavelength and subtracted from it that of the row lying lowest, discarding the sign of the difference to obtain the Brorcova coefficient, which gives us 0.12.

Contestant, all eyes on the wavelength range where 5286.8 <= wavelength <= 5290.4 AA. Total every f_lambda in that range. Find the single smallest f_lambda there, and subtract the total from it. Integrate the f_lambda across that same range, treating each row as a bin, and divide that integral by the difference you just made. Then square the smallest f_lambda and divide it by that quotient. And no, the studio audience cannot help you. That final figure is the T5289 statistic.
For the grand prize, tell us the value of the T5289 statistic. -0.37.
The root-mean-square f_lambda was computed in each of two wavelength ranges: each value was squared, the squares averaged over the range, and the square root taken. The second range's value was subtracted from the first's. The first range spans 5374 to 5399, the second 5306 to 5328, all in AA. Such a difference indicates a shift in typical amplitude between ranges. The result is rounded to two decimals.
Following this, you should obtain 0.10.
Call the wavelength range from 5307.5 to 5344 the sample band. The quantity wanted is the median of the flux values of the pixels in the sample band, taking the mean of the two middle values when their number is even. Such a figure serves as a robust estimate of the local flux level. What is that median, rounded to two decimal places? 1.02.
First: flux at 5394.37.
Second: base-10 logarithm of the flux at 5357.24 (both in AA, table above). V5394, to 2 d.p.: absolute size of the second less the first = 0.85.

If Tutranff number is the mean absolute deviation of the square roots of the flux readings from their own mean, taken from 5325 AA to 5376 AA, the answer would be 0.067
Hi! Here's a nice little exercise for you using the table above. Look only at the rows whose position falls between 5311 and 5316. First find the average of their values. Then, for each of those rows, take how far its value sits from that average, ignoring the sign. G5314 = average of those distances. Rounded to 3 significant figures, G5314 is 0.122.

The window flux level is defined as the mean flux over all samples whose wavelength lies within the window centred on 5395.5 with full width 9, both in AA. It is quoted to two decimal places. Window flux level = 1.09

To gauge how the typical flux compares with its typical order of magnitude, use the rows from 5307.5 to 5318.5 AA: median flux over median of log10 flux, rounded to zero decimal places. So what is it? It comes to 25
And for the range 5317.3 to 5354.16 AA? 43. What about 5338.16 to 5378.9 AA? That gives 18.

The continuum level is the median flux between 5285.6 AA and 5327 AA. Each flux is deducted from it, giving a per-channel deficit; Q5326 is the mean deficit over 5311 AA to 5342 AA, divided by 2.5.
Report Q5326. 0.00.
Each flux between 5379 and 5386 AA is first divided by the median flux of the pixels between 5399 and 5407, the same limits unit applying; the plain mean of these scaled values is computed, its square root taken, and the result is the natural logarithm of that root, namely 0.12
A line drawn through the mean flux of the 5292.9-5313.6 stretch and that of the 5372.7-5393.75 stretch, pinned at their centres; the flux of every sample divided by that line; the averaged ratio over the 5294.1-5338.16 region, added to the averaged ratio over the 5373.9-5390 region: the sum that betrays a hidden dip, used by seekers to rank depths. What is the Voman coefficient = 1.98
